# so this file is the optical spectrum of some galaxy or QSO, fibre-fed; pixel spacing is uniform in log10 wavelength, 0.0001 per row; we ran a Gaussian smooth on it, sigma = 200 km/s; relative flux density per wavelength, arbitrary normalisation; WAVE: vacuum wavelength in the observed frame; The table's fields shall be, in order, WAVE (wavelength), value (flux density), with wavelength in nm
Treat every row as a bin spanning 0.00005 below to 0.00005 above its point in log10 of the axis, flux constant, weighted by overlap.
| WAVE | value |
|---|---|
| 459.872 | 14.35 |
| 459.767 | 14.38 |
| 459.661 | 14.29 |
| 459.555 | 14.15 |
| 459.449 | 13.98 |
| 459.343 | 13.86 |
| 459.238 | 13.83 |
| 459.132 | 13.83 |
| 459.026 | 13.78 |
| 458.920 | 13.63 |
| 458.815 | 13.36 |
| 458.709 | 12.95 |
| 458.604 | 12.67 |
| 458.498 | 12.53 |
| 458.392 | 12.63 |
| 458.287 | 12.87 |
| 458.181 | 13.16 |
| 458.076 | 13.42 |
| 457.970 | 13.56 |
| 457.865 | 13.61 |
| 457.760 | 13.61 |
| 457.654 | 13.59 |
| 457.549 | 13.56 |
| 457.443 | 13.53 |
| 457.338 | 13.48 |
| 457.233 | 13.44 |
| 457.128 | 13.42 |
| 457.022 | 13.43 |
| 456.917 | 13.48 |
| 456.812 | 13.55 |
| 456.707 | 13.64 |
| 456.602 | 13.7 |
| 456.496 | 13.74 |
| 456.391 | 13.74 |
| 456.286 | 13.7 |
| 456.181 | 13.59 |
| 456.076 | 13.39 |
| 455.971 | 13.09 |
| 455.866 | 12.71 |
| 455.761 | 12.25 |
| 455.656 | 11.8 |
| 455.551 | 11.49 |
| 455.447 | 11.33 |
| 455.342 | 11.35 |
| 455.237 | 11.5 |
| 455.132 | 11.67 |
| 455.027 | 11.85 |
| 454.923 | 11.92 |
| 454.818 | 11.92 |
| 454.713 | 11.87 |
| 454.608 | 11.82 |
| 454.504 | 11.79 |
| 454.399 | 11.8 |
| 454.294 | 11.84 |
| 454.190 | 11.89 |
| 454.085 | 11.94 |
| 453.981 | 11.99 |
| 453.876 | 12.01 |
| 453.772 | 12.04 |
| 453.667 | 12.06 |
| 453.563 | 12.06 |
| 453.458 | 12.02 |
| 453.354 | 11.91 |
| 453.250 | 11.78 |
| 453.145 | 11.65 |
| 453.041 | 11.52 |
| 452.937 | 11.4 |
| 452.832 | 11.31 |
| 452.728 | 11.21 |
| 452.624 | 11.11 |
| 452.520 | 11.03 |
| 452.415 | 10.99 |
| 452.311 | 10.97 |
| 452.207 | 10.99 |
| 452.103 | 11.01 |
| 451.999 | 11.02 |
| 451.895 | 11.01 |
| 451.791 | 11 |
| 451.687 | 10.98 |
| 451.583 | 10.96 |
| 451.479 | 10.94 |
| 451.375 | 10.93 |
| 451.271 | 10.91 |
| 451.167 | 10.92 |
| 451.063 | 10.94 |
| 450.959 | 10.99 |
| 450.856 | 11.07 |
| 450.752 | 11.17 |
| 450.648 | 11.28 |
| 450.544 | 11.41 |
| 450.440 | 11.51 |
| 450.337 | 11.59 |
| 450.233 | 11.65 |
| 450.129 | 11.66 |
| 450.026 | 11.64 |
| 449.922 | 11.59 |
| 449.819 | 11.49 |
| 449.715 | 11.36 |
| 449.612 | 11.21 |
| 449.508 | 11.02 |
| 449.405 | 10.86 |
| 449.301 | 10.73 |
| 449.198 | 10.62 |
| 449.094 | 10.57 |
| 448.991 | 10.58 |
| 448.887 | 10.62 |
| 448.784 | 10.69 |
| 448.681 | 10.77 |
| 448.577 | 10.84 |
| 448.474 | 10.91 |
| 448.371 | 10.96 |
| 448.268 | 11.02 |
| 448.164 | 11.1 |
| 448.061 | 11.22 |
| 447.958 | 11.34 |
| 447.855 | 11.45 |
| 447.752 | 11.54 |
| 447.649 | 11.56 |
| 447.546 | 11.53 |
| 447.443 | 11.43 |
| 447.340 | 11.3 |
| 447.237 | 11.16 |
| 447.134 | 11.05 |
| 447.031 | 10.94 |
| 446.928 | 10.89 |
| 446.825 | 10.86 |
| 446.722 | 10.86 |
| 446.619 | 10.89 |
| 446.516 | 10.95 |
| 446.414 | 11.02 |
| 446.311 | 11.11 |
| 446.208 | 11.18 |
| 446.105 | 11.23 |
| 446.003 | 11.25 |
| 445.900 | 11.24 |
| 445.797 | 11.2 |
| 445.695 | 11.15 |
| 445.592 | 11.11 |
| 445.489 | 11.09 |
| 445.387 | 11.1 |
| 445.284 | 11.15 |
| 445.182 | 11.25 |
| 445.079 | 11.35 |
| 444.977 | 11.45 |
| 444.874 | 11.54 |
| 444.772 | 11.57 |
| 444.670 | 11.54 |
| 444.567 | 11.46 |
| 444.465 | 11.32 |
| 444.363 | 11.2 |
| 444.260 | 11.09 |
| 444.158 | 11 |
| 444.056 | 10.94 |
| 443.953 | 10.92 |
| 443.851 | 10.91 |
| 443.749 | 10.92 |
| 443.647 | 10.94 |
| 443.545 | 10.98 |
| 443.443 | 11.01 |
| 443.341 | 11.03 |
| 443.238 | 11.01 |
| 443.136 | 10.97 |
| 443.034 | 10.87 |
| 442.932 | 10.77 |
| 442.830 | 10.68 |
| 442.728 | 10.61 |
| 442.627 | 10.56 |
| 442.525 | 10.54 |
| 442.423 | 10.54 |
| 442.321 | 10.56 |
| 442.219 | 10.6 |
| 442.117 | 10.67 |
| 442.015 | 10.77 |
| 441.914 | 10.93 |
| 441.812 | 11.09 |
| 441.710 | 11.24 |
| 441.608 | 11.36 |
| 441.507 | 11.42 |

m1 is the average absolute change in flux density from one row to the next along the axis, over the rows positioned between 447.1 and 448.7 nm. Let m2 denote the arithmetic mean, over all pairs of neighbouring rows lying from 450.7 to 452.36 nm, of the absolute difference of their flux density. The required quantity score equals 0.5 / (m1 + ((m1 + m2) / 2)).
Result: 3.5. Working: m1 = 0.09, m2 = 0.03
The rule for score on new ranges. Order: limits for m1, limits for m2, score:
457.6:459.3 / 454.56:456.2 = 1.5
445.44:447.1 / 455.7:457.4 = 4.0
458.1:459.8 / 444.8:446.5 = 1.8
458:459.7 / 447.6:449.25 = 1.7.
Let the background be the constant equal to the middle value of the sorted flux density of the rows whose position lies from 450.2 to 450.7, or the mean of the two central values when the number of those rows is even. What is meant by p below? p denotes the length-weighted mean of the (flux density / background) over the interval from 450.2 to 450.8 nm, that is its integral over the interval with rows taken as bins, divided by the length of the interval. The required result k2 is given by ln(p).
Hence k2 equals -0.008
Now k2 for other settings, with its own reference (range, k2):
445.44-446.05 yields -0.031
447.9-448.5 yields -0.036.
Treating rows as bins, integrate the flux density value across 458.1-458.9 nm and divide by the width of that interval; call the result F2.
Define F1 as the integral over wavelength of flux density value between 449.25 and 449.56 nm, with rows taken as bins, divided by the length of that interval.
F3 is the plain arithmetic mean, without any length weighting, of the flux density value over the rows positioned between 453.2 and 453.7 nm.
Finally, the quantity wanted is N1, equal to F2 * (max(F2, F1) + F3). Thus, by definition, 322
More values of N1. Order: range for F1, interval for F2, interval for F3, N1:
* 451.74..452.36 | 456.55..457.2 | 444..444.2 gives 332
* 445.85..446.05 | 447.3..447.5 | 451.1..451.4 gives 254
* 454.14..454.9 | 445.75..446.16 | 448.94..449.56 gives 253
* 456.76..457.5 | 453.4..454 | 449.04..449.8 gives 293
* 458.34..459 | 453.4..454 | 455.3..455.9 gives 298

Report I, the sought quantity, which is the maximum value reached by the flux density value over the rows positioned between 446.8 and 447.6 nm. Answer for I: 11.53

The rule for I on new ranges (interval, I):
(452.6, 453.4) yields 11.91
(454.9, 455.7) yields 11.92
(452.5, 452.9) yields 11.31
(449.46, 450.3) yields 11.66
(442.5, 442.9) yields 10.68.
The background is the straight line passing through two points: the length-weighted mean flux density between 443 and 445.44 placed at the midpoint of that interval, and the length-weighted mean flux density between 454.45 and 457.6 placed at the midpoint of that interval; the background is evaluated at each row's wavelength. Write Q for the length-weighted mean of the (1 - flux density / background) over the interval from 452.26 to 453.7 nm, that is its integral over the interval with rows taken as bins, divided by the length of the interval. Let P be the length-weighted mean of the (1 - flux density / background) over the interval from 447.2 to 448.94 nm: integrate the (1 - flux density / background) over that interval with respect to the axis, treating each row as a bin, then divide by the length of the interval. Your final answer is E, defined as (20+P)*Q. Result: 1.3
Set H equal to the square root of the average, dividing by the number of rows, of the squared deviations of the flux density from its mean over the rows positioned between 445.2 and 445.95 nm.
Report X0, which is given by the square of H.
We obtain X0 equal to 0.0026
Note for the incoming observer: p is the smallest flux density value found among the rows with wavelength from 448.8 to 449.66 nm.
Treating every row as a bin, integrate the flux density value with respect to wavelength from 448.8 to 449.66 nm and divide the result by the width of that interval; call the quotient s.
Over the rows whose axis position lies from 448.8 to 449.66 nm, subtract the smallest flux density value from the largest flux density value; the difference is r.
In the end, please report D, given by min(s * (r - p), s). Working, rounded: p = 10.57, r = 0.64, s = 10.8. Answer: -107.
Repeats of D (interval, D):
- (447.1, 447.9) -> -120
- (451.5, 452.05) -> -120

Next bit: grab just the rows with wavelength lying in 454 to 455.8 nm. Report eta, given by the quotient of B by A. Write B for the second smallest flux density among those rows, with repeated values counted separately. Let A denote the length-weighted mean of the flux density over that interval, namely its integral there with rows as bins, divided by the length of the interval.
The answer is 0.964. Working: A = 11.8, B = 11.35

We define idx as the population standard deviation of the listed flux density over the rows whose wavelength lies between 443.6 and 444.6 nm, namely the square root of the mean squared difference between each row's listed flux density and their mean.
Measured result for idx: 0.18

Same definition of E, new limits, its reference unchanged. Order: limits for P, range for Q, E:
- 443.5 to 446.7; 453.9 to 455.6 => 1.3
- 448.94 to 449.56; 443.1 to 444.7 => 0.1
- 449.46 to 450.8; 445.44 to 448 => 0.5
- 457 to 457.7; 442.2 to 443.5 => 0.4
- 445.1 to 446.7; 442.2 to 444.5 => 0.3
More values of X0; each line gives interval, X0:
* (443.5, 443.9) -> 0.0007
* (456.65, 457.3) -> 0.0062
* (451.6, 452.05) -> 0.0002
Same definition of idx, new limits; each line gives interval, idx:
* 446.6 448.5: 0.25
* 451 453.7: 0.40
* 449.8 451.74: 0.29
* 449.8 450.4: 0.06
